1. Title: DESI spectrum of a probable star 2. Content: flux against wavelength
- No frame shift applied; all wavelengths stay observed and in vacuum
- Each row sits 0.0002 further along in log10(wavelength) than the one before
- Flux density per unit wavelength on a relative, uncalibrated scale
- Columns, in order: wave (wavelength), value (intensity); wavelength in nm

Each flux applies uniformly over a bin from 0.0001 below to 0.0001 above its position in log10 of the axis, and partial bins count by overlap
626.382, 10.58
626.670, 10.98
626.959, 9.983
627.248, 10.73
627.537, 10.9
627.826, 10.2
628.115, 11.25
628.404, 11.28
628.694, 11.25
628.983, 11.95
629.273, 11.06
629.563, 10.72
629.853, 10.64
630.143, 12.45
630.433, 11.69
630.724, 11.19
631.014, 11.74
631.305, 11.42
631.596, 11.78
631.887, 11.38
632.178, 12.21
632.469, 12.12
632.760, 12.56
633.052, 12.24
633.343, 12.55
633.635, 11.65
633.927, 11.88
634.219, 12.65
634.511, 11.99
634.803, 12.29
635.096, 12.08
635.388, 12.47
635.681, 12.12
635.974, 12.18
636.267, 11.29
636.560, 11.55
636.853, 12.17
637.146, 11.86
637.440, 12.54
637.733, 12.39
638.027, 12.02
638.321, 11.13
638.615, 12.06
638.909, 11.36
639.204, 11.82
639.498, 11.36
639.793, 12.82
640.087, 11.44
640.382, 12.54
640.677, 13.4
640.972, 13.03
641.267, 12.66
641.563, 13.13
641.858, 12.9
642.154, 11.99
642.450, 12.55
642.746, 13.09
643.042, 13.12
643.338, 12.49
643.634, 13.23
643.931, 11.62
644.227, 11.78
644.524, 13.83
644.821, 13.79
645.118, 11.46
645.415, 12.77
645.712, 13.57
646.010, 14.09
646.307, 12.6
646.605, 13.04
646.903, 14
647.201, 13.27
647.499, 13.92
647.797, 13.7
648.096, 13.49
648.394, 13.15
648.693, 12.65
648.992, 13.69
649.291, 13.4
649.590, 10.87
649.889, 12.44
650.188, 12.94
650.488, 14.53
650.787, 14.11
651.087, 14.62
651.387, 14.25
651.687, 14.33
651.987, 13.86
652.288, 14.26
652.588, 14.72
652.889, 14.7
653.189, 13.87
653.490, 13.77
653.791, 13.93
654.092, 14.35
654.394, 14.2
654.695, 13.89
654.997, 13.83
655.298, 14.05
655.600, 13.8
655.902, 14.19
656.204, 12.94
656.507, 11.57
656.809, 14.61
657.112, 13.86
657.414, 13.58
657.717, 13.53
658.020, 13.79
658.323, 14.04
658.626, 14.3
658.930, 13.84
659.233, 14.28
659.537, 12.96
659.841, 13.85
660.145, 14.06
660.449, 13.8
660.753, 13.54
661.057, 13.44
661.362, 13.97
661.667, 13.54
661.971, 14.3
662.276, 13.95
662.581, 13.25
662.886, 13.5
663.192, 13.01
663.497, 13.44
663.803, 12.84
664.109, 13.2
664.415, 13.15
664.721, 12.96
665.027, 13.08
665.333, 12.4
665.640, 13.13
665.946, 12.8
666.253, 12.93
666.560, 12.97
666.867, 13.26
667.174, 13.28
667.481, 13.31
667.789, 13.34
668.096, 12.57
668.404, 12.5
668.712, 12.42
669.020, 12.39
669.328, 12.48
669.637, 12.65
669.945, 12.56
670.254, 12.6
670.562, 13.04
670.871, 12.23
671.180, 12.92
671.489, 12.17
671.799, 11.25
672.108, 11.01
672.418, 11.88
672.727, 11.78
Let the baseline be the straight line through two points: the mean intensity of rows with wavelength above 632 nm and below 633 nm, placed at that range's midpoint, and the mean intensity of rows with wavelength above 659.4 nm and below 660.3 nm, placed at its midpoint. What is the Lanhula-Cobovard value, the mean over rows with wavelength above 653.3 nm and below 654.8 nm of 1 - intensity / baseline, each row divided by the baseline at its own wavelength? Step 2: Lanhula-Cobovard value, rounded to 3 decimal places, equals -0.051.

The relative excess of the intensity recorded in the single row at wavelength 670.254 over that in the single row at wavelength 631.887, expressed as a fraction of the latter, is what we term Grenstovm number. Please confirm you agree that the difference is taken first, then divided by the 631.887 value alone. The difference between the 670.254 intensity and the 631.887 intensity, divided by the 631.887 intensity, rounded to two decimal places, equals 0.11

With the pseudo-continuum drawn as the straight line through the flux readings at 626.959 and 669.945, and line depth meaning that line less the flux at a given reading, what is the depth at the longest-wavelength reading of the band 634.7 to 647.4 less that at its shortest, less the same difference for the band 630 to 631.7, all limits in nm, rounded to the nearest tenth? -1.0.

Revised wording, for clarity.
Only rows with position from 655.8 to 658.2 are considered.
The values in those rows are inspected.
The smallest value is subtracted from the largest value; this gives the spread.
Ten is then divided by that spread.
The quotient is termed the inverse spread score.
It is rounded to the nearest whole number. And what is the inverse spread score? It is 3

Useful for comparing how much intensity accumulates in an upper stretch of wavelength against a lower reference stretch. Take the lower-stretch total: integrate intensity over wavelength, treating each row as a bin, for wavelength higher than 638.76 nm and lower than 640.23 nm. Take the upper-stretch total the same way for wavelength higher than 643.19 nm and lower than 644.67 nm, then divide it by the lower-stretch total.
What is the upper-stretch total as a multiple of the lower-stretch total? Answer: 1.08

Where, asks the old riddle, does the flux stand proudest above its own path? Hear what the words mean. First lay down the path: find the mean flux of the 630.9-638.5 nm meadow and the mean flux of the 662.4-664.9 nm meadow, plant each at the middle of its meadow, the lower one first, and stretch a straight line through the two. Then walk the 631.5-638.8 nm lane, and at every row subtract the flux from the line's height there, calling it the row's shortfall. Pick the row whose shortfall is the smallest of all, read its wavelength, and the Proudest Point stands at 634.219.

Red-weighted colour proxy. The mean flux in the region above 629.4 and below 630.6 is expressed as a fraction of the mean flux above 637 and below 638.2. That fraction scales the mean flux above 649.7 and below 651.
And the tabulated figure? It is 12.6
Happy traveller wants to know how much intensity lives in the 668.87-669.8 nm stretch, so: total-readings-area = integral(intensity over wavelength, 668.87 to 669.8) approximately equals 11.6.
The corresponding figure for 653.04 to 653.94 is 12.5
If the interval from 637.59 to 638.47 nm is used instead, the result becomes 10.4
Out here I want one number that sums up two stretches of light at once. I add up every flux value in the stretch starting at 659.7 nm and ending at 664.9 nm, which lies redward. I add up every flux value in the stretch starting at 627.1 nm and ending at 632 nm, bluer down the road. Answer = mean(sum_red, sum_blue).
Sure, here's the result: 211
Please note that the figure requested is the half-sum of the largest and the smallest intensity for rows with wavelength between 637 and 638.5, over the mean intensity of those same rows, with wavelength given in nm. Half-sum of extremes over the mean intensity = 0.987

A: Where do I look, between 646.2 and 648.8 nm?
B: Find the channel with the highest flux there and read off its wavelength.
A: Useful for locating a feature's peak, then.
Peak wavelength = 646.903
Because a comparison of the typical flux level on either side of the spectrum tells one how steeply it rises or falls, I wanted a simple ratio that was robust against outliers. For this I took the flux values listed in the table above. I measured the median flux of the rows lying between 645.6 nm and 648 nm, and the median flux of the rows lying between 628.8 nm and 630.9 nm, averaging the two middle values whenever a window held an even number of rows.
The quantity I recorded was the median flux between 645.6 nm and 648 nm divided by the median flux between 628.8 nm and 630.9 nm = 1.22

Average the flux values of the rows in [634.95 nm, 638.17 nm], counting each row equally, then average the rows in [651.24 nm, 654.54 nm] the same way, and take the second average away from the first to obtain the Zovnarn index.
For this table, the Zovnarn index -2.1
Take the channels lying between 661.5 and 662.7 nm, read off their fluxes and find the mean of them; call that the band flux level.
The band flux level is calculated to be 13.8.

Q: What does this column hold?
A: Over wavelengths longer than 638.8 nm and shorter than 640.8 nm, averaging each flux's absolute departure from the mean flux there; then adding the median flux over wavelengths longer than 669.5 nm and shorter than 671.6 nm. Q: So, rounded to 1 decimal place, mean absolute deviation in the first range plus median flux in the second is 13.3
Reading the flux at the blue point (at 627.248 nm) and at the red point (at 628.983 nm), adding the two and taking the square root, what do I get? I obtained 4.76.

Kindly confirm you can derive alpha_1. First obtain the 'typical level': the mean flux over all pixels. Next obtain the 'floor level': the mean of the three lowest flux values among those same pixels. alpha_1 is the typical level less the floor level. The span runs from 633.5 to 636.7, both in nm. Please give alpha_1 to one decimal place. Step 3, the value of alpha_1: 0.5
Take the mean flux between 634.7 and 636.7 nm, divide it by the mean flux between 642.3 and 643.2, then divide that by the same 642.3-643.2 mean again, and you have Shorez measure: 0.0719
